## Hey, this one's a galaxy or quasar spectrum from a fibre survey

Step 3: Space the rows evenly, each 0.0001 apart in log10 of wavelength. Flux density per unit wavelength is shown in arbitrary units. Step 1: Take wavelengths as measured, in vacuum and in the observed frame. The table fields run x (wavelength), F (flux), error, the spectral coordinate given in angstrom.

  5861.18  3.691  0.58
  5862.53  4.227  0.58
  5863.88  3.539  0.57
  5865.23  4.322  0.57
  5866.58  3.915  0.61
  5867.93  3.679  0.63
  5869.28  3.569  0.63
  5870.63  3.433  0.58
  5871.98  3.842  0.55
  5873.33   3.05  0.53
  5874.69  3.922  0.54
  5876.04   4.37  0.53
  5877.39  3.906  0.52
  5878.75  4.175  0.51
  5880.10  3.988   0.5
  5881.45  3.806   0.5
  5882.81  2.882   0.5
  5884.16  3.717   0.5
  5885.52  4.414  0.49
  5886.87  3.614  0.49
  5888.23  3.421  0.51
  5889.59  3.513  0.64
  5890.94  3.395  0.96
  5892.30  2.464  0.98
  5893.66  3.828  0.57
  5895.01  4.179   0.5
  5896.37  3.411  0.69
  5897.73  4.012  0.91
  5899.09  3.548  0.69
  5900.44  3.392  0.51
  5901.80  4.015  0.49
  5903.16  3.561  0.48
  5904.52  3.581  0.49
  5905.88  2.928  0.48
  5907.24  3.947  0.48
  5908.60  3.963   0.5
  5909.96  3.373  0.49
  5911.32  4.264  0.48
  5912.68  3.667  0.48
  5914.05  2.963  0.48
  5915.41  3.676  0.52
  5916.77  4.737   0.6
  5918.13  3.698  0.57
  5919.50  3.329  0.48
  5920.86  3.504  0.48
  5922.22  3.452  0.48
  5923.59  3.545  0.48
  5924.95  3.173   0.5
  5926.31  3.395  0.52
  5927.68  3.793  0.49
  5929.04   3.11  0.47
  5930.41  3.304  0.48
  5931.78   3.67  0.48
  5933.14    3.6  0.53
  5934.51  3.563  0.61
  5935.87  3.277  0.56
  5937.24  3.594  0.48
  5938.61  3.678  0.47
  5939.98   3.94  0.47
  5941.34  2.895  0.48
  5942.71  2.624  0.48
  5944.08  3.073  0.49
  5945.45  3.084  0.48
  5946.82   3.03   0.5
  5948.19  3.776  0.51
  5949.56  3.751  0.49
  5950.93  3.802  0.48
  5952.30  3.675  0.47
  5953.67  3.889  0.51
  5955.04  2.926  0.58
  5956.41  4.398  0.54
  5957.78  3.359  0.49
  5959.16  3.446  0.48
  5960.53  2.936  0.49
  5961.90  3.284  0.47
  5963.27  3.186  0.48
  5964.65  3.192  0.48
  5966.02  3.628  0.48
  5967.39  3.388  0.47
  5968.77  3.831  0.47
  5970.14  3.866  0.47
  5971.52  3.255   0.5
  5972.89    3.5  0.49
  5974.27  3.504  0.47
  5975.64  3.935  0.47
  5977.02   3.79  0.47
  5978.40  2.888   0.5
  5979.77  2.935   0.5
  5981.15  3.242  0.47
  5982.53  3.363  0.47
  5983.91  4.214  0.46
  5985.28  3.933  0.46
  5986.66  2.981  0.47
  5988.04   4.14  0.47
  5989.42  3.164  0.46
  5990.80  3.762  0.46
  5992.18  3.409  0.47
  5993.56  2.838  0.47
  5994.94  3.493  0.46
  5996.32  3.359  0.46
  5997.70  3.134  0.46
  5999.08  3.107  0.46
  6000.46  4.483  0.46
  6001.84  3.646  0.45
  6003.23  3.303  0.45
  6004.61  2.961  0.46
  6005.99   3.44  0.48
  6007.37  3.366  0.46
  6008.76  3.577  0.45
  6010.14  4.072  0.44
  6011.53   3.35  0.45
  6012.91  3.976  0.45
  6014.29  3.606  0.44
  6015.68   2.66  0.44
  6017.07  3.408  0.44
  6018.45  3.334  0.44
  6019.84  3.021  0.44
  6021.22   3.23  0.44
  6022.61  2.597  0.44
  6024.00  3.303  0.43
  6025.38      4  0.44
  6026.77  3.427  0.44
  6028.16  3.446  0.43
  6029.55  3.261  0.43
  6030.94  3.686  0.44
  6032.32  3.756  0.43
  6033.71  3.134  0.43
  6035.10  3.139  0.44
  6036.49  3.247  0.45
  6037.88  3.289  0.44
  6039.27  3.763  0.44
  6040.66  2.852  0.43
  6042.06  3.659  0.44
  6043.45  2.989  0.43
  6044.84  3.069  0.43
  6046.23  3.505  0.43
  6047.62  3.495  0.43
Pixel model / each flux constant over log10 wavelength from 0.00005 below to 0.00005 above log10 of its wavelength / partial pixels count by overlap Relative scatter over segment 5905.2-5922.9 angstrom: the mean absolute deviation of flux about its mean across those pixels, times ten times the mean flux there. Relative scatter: 13.3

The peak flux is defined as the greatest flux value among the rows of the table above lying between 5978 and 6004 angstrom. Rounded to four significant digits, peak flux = 4.483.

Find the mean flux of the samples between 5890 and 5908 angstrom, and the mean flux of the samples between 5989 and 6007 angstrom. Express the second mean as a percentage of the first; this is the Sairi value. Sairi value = 95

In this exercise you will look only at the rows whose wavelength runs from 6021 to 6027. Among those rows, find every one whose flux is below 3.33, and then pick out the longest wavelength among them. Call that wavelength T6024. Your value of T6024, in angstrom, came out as 6024.00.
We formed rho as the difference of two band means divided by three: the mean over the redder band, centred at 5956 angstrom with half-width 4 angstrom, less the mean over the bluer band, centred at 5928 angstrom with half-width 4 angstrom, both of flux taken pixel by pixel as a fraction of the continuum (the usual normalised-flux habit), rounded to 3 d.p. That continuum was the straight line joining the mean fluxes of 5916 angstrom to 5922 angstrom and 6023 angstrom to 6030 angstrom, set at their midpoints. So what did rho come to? 0.025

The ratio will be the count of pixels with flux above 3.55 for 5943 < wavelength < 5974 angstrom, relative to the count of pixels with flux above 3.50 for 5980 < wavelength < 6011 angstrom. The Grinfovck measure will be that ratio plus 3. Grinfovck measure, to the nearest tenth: 4.1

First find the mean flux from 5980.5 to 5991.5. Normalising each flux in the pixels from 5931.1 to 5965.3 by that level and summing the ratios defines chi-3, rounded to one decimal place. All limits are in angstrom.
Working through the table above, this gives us 23.8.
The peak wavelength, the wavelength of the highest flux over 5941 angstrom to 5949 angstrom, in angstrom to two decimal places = 5948.19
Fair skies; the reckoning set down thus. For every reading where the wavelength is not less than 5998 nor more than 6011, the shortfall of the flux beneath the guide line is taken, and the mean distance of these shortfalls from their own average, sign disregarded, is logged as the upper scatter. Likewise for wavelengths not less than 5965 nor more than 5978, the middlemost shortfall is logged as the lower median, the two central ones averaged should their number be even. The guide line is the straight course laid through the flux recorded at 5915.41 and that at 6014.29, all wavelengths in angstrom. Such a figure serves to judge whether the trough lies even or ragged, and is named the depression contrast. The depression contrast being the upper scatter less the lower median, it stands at 0.34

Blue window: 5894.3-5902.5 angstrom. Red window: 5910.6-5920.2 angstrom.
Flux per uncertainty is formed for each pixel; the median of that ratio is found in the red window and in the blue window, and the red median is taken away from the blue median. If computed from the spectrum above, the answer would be -1.2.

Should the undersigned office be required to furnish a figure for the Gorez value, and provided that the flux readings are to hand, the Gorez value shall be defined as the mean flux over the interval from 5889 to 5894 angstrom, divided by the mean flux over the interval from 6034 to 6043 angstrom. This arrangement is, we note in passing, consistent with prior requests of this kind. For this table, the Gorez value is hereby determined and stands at 0.99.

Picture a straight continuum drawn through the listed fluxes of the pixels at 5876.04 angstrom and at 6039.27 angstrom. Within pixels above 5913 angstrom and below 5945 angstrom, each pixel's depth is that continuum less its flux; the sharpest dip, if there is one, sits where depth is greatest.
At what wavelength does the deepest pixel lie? 5942.71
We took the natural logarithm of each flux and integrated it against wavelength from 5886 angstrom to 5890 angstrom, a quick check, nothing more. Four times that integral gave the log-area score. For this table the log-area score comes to 20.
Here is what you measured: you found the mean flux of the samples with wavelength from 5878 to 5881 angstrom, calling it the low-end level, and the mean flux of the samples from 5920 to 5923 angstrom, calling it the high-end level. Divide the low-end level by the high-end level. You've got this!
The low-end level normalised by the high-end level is 1.17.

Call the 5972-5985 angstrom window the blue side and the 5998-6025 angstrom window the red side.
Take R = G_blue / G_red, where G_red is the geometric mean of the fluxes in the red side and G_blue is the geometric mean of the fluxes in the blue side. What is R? 1.03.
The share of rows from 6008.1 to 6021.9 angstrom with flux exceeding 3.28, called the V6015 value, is 0.70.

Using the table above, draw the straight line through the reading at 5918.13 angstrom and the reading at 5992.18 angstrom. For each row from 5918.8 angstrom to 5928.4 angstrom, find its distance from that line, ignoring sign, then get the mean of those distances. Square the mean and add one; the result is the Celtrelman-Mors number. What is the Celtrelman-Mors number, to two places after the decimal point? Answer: 1.07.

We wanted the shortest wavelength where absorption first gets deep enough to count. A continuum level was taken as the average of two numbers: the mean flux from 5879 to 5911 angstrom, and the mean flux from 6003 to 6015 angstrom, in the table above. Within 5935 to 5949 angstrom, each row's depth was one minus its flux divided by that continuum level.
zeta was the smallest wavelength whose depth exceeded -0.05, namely 5935.87 angstrom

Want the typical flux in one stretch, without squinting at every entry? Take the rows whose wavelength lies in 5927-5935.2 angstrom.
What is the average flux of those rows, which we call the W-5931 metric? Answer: 3.51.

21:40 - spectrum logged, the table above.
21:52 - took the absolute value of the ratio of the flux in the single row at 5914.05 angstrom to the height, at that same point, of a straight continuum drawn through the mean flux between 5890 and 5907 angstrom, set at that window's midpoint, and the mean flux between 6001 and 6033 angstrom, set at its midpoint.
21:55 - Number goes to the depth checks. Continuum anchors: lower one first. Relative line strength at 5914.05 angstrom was 0.84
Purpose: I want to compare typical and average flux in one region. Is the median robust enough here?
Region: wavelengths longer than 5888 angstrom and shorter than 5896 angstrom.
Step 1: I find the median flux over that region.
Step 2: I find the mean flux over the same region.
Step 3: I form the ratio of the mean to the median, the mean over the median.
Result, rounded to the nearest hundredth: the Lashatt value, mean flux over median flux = 1.00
